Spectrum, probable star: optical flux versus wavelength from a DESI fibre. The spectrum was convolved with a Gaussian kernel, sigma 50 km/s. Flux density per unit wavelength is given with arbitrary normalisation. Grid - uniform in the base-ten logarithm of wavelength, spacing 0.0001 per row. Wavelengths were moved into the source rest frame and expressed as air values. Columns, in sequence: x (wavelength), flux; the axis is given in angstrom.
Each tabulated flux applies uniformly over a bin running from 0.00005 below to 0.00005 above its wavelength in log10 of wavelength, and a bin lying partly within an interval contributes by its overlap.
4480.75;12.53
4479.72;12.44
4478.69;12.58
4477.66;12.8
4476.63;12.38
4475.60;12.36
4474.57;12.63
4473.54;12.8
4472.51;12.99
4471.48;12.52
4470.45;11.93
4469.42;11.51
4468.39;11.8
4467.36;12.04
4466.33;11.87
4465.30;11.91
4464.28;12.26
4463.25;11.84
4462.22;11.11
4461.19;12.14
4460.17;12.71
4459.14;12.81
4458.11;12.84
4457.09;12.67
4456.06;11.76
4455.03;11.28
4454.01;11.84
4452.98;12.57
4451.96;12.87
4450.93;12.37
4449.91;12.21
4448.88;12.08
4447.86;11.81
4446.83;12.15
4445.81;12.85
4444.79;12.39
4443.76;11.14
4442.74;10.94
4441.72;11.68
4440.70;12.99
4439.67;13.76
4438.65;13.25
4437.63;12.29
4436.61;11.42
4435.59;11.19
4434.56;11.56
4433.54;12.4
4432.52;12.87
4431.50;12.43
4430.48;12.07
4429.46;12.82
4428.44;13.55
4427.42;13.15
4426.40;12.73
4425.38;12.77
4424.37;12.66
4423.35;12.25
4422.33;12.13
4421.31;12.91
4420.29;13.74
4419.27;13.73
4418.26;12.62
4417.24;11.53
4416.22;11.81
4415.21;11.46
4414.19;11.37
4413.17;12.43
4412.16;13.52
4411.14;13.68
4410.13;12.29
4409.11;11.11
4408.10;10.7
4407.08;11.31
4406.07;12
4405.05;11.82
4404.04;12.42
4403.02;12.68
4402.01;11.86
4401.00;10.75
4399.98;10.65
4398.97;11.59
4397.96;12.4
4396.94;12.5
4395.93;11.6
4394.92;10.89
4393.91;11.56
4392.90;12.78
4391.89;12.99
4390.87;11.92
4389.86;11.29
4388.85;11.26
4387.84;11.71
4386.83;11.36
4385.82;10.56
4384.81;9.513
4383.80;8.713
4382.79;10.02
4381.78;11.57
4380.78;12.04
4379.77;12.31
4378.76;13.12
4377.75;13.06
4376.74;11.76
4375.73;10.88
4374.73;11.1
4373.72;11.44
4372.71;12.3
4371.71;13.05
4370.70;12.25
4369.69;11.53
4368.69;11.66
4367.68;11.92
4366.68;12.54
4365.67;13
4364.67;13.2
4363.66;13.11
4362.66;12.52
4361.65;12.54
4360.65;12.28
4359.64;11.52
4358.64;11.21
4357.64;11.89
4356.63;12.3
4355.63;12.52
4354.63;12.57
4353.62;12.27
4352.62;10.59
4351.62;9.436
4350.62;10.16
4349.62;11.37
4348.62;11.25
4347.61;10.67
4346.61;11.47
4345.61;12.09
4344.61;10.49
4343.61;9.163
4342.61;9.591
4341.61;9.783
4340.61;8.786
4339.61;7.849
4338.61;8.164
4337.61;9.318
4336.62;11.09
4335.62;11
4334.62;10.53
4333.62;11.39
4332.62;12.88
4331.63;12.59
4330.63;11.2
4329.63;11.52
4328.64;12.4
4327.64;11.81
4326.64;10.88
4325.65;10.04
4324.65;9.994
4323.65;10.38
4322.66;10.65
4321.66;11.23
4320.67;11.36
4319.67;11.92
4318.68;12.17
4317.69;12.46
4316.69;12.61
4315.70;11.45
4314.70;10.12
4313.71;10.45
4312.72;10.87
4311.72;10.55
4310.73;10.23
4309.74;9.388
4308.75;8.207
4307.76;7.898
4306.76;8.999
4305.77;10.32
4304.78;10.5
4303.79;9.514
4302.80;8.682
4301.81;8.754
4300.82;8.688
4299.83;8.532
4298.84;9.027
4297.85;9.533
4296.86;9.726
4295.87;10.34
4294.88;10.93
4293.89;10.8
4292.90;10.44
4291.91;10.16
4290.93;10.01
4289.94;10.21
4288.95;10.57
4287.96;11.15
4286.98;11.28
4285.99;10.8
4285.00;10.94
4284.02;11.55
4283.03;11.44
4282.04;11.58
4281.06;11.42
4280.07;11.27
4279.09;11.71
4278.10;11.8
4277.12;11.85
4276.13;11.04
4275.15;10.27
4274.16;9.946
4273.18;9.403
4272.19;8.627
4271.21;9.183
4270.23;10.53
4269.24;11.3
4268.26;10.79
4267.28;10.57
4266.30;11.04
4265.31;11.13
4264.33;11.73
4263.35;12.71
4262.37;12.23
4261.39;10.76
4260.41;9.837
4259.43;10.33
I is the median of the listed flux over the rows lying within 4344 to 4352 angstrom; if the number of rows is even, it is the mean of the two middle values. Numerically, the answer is 11.0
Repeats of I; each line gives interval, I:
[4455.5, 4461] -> 12.7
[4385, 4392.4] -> 11.4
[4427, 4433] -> 12.8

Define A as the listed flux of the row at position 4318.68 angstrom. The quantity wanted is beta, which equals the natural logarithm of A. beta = 2.50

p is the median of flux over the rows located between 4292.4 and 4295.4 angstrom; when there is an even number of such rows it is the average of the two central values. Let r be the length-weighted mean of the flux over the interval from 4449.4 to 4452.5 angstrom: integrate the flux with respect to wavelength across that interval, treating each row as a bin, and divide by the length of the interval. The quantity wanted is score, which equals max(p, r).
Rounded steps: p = 10.8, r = 12.5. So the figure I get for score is 12.5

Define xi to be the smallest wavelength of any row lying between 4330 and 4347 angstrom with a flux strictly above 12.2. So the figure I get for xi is 4331.63 angstrom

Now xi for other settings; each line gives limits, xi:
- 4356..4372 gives 4356.63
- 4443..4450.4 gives 4444.79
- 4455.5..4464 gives 4457.09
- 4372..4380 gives 4372.71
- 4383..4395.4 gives 4391.89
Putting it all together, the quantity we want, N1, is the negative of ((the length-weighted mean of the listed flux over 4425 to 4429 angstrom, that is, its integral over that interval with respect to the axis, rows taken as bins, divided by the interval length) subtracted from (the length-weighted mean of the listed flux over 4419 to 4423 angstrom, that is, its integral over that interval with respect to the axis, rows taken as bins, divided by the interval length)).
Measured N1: 0.0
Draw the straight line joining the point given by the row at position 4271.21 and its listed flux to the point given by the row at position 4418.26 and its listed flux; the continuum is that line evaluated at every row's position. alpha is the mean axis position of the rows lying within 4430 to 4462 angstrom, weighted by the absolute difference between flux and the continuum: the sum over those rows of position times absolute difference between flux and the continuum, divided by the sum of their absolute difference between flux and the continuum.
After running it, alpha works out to 4446.8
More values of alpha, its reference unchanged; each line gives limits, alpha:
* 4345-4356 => 4351.6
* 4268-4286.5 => 4278.1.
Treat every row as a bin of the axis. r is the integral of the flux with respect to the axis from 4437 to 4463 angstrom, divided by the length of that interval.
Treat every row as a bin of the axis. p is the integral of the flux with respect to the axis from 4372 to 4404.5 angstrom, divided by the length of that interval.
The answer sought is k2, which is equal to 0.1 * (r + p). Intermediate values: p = 11.6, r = 12.3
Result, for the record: 2.38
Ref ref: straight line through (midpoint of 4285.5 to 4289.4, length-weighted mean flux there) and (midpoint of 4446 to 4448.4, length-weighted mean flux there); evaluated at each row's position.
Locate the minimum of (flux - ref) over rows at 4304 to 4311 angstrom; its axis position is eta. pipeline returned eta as 4307.76 angstrom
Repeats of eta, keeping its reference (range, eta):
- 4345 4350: 4347.61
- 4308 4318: 4308.75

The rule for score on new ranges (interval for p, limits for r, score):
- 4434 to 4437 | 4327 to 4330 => 11.9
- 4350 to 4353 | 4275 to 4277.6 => 11.1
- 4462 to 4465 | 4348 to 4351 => 11.8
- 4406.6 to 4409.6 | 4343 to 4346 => 11.1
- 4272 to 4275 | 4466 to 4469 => 11.9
